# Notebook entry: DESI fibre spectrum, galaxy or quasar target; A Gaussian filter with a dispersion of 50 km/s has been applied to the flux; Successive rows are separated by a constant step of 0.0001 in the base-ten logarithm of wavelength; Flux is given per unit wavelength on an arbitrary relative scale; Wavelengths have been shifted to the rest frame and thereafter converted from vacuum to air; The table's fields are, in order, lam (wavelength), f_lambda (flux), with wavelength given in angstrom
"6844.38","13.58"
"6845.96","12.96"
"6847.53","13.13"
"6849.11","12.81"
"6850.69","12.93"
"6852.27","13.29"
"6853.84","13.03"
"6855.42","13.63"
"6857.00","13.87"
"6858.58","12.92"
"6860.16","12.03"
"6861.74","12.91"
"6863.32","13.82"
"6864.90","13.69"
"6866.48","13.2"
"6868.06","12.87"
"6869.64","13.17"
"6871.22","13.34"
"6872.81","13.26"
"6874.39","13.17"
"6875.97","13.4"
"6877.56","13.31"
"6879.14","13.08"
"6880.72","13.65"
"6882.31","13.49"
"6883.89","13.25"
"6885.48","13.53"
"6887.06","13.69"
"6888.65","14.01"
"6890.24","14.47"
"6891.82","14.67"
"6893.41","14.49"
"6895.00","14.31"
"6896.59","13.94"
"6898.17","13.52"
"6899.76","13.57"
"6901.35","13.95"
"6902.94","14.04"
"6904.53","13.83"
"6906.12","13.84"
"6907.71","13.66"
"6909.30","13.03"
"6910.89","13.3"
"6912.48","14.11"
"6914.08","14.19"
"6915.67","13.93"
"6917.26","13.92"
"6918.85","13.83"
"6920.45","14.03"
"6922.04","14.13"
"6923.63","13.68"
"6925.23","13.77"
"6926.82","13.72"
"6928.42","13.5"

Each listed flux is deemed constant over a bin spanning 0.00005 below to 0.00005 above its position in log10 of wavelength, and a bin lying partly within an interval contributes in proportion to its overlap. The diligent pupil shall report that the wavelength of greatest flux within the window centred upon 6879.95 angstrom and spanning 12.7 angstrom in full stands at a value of 6880.72 angstrom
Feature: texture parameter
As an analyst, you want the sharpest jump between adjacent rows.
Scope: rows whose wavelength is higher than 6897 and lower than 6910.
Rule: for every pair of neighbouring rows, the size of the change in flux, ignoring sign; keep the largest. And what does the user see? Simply 0.6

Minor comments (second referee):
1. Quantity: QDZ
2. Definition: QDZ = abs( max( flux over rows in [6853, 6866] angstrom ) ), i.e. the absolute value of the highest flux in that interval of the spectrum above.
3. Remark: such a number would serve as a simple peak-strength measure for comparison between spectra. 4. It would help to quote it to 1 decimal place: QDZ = 13.9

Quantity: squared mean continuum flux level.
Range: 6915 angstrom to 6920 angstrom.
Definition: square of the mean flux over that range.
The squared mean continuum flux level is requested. 193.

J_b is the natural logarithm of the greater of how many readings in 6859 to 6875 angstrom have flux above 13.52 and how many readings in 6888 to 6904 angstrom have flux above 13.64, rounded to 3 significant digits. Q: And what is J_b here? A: 2.08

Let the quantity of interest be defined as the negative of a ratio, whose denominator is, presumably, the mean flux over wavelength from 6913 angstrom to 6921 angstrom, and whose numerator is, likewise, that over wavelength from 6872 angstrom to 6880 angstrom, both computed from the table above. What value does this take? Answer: -0.95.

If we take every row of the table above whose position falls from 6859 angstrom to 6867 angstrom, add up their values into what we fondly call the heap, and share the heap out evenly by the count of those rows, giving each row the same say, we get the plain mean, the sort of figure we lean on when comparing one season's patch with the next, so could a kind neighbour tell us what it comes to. 13.1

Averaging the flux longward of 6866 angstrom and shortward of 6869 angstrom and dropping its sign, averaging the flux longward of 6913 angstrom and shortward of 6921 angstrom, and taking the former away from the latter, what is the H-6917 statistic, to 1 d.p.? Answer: 0.9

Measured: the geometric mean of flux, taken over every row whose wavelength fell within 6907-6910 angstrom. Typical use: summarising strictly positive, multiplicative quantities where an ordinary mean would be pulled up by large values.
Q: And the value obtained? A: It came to 13.3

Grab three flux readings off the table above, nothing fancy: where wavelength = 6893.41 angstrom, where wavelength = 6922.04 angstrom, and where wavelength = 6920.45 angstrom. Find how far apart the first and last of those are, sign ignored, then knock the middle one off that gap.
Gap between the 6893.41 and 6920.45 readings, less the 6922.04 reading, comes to -13.7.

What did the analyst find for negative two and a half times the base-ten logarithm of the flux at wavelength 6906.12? -2.85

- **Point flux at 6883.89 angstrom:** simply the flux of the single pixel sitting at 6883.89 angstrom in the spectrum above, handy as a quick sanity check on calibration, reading 13.25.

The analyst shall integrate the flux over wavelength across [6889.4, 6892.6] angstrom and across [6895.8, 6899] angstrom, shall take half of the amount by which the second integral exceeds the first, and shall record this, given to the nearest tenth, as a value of -1.3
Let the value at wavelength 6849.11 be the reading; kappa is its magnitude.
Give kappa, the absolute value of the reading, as 12.81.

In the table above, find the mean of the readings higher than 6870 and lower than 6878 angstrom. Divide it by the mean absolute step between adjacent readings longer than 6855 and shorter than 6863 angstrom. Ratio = 18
